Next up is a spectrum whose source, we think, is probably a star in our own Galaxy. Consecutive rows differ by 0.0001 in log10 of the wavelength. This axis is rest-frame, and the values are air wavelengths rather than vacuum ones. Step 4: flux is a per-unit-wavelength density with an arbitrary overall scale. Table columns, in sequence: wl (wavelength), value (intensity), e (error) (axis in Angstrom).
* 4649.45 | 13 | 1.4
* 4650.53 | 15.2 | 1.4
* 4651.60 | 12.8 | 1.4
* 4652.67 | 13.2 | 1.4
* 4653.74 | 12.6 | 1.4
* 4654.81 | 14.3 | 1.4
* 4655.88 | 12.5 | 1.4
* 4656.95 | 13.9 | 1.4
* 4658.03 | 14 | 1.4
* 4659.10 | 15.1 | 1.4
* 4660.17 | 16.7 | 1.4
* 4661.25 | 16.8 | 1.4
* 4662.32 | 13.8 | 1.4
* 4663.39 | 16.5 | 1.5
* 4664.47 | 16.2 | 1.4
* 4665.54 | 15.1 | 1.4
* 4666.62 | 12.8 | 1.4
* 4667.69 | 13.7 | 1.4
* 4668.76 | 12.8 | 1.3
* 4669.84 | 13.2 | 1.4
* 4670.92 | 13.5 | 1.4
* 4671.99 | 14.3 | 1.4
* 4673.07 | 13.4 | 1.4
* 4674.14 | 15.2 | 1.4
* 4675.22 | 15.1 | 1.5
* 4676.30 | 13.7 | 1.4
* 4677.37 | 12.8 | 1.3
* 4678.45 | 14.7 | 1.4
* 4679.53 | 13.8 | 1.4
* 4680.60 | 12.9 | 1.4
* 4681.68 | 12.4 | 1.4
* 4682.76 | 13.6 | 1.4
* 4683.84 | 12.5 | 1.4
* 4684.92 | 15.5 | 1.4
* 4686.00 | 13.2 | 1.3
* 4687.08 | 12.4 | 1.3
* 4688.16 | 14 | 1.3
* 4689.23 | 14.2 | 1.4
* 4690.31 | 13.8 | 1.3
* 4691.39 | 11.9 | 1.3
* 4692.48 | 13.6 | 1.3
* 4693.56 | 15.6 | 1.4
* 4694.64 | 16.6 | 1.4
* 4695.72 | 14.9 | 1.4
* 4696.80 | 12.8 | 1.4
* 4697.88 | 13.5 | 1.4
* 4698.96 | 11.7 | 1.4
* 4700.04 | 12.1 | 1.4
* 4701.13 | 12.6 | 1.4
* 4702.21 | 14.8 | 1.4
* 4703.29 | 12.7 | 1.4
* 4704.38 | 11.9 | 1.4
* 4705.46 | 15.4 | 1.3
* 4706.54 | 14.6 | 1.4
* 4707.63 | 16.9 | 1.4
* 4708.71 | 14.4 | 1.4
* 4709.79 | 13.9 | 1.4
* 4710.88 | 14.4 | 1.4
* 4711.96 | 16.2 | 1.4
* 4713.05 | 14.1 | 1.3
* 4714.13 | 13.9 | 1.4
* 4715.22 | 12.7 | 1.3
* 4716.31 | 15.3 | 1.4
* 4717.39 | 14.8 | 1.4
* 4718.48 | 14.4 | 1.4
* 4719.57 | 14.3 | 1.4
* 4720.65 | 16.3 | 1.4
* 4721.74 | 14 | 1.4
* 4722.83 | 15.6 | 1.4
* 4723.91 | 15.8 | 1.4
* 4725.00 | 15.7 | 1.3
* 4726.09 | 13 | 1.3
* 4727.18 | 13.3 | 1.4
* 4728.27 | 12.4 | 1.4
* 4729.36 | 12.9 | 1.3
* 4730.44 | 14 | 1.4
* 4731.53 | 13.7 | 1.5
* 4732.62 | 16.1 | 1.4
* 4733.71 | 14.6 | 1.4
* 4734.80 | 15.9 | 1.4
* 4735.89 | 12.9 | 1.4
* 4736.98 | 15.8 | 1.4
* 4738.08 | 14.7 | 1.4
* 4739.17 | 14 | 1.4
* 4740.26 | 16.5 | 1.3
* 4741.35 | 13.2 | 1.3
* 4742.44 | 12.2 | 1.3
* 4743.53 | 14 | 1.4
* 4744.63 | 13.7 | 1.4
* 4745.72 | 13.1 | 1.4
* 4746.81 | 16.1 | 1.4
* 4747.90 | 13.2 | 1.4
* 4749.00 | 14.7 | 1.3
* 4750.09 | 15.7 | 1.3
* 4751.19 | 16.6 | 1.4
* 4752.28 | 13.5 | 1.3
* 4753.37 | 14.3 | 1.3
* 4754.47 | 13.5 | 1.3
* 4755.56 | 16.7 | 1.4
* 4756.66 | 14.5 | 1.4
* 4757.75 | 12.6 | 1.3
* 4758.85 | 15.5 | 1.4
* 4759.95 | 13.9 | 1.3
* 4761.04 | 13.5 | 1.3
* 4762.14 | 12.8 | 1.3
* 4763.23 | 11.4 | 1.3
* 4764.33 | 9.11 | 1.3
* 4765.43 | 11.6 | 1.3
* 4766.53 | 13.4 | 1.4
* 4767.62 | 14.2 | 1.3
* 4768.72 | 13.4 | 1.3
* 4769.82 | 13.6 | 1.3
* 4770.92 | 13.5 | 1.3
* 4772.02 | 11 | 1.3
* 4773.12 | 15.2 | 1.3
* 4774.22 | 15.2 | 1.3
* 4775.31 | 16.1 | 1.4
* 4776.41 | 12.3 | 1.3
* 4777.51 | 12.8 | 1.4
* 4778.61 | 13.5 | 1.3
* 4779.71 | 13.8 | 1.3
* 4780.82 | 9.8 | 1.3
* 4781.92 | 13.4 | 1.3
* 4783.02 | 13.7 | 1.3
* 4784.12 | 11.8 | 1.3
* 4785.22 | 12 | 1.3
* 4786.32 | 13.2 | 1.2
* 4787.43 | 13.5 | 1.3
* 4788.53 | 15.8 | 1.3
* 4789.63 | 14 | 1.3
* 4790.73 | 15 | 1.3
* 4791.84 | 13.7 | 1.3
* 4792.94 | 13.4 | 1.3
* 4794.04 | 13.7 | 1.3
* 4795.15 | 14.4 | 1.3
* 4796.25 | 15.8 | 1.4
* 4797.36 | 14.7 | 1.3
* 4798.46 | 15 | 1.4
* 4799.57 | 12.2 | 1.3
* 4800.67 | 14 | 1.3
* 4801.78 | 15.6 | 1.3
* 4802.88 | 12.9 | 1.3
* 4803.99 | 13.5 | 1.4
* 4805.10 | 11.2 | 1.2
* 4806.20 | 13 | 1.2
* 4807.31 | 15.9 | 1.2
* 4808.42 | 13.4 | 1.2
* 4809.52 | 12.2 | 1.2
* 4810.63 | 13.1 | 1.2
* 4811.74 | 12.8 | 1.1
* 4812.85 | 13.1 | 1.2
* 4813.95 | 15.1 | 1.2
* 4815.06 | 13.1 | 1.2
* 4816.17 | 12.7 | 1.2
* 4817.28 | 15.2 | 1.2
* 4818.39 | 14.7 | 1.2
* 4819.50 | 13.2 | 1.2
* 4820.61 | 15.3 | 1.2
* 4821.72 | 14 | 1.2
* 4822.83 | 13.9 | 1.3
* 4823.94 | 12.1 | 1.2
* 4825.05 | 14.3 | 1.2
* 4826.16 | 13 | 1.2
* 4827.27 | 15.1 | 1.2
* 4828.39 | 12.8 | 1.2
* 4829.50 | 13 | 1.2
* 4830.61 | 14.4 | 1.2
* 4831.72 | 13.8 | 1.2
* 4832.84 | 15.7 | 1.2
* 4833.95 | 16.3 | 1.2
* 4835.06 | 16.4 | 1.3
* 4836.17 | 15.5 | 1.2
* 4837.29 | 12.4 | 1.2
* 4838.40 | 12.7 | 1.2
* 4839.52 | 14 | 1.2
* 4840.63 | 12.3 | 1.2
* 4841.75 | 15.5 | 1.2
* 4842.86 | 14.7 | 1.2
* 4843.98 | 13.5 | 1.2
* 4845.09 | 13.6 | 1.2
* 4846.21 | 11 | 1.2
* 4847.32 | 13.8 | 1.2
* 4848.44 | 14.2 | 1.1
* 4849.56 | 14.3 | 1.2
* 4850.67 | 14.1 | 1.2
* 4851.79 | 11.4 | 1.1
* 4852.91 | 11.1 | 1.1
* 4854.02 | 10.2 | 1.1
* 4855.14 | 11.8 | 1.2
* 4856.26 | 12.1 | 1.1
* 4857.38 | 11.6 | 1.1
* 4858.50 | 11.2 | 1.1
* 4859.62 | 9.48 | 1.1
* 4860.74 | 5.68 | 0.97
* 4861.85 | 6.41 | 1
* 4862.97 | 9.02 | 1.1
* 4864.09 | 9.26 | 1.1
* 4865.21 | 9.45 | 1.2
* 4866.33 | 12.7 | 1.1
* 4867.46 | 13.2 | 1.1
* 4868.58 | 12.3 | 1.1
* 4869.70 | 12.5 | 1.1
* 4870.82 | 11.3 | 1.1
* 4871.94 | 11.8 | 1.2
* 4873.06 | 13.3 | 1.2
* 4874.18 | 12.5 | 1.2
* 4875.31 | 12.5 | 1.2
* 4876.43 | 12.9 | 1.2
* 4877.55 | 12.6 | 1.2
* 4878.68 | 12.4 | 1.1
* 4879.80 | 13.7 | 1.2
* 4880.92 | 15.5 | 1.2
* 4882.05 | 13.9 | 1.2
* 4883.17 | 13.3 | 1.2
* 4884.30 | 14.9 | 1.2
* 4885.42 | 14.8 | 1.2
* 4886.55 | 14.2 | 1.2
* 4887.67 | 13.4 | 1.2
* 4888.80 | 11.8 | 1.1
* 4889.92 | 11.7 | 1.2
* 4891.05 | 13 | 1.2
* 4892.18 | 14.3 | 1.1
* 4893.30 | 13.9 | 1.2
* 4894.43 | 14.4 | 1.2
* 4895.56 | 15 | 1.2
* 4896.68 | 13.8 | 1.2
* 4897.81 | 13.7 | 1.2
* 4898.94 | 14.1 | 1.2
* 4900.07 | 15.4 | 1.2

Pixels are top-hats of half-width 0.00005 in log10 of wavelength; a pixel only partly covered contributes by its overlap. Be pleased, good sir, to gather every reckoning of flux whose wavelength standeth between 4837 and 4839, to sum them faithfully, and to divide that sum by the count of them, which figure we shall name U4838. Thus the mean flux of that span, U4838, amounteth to 12.6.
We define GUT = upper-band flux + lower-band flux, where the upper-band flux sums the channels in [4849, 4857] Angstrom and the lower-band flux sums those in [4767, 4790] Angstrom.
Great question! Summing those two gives 367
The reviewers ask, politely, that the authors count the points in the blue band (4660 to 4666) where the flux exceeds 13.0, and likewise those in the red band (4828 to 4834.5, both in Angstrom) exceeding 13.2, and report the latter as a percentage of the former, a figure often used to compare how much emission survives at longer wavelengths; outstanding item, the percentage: 67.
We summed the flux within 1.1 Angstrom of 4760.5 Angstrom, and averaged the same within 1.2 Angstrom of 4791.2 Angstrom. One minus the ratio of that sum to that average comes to -0.91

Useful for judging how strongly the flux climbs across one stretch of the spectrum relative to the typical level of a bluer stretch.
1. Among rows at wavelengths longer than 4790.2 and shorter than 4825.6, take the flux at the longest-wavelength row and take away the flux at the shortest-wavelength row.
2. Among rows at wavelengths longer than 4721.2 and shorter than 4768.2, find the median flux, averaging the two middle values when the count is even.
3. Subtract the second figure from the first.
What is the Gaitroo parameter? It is -14.7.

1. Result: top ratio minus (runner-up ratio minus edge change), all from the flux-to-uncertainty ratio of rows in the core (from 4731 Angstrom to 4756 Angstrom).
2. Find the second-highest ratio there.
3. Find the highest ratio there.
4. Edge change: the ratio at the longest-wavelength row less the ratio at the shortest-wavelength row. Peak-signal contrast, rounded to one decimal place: 3.4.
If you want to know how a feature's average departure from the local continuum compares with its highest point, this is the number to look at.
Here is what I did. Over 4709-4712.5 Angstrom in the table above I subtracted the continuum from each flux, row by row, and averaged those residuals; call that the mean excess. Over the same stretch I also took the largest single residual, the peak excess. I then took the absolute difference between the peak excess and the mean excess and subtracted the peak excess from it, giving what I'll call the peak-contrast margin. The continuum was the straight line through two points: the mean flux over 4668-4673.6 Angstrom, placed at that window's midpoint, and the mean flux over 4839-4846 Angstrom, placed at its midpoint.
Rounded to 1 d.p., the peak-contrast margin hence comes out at -1.3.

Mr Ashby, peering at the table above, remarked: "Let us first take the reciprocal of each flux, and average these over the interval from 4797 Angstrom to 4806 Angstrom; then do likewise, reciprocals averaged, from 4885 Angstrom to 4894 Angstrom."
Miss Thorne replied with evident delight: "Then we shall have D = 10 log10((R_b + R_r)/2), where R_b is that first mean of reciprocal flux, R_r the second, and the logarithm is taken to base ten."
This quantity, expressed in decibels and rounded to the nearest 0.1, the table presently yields -11.3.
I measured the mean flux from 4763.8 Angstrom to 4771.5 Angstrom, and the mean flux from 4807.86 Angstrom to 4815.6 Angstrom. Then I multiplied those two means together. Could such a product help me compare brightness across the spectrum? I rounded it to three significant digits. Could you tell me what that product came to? 168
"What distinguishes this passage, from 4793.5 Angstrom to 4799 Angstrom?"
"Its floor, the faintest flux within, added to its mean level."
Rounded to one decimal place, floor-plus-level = 28.4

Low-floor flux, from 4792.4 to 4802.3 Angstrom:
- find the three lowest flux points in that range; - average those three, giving 13.1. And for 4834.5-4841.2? 12.5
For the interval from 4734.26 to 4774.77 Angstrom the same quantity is 10.5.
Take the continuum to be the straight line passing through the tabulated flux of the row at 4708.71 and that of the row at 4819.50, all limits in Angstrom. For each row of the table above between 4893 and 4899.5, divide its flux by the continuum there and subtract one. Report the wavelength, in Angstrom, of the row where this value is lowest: 4897.81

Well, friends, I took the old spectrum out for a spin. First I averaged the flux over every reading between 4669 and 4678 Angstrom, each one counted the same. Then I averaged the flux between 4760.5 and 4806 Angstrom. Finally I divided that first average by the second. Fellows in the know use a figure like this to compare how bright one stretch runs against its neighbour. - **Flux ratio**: 1.04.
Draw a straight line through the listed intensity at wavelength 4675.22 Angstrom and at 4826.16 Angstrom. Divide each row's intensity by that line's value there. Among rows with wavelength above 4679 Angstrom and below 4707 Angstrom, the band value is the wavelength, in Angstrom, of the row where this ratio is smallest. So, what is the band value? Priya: 4698.96 Angstrom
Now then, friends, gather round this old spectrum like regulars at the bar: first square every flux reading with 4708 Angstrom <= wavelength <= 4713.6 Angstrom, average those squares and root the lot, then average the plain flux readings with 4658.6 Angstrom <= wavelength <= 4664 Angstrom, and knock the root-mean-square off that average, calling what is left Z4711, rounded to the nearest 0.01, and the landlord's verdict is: 1.16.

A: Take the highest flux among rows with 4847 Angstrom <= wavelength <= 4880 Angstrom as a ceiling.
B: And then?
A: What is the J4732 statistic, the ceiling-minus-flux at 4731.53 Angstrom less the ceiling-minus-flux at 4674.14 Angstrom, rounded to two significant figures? 1.5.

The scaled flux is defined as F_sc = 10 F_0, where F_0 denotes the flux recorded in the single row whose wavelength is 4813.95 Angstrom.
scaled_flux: 151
